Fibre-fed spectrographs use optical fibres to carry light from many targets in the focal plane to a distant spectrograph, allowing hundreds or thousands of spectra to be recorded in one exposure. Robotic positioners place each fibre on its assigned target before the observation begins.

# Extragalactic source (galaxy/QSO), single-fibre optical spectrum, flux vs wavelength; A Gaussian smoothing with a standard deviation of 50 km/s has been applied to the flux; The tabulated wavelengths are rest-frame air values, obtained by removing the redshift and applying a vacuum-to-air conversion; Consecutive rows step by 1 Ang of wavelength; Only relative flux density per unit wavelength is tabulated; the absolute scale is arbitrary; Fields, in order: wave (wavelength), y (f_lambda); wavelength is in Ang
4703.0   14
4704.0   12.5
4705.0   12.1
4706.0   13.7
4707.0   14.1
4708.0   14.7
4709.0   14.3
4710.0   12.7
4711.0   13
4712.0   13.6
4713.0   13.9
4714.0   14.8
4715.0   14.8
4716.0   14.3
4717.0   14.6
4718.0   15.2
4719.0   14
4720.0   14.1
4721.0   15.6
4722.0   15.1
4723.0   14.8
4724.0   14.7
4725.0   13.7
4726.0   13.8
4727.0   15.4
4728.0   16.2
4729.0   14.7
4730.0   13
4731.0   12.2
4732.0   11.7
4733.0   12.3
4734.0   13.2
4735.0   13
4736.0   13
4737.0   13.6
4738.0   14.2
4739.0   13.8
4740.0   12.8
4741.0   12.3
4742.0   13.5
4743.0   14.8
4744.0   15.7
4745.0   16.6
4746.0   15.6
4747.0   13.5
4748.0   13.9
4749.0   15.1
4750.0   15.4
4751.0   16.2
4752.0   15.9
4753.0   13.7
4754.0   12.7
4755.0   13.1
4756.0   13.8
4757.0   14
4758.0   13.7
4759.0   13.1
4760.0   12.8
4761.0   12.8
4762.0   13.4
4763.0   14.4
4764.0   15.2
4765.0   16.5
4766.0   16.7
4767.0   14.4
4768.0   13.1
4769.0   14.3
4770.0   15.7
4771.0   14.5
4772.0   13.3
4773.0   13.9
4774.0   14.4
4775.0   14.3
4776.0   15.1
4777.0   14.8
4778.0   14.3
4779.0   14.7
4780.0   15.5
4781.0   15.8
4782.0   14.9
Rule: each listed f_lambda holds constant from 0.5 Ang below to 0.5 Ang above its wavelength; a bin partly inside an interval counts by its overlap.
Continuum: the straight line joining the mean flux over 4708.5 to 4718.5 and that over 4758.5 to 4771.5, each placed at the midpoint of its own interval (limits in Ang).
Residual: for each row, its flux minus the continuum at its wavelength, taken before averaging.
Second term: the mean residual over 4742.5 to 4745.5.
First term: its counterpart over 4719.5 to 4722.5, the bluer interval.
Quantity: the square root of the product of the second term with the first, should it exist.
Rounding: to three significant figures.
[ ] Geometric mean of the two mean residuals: 1.05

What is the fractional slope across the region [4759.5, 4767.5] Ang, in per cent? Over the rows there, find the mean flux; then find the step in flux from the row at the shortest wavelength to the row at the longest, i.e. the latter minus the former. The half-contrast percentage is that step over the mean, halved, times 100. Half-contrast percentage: 5.5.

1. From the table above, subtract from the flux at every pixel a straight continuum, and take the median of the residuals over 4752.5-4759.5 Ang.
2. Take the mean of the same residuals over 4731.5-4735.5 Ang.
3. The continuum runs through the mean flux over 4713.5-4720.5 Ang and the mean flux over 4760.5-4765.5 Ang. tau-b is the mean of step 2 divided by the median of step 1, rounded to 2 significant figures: 2.5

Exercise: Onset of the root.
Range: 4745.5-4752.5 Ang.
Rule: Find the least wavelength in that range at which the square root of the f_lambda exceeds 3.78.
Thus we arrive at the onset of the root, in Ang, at 4746.0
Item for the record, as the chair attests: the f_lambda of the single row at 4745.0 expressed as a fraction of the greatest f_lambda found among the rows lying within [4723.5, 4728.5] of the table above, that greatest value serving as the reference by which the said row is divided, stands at 1.02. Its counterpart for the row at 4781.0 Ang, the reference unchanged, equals 0.98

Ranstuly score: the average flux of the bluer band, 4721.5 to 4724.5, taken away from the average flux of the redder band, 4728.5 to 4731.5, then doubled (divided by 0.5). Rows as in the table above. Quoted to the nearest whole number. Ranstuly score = -3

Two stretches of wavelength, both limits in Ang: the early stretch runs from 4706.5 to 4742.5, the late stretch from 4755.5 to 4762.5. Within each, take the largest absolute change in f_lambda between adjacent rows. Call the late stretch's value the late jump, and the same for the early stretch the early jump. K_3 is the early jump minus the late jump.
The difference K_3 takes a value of 1.1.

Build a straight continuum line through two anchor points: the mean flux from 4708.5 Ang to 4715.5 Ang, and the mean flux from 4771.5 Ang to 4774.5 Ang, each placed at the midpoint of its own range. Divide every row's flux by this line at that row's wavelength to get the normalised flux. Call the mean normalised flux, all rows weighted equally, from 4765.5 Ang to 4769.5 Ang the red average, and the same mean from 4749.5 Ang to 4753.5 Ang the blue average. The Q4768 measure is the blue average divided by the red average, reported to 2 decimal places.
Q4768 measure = 1.05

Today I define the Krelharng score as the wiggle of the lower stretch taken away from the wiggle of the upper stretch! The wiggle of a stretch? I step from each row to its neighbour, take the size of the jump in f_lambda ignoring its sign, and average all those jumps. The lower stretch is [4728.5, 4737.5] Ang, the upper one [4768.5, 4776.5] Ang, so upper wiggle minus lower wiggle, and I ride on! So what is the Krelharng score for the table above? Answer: 0.17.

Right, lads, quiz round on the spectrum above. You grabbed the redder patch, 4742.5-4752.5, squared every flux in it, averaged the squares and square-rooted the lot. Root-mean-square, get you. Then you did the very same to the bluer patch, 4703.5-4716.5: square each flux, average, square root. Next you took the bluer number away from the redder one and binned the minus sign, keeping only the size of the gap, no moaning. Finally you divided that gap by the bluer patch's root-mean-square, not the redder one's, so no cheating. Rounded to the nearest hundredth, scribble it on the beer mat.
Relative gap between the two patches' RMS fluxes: 0.11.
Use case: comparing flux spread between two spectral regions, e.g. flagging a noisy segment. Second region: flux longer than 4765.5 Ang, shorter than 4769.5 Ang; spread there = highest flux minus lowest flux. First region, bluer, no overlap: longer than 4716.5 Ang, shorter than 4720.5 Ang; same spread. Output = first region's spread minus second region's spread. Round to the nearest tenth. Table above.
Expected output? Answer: -2.4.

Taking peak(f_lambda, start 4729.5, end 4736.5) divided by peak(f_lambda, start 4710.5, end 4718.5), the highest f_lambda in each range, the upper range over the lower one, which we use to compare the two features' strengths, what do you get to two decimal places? 0.87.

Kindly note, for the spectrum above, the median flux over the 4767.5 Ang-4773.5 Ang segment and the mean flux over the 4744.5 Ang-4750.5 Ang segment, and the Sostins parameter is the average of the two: 14.6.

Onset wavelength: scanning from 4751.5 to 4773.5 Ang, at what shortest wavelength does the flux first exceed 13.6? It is 4752.0 Ang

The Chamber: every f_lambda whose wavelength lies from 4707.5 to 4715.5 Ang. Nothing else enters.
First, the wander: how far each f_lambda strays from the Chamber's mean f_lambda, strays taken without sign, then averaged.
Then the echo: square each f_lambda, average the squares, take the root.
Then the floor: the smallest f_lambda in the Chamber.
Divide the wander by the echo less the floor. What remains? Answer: 0.52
